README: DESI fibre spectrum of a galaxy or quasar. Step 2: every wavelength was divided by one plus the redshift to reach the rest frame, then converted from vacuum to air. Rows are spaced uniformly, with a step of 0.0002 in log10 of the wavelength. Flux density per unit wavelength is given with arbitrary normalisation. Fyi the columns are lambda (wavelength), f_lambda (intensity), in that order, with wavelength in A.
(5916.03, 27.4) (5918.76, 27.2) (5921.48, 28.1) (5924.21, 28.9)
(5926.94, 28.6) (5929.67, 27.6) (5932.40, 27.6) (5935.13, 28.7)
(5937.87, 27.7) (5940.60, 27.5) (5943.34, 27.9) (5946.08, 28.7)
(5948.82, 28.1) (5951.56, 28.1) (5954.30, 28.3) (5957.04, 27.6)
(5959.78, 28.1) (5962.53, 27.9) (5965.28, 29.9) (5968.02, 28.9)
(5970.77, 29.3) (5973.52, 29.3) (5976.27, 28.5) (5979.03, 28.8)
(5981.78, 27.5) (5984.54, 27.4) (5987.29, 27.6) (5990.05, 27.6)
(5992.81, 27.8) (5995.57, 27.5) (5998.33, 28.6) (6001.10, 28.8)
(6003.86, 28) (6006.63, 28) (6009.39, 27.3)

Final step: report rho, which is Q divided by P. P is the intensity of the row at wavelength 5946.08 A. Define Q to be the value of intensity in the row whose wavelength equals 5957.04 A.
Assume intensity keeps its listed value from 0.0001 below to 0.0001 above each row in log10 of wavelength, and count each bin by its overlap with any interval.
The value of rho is 0.96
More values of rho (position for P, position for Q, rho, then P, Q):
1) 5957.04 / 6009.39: 0.99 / 27.6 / 27.3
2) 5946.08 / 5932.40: 0.96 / 28.7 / 27.6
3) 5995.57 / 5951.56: 1.02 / 27.5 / 28.1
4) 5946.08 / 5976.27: 0.99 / 28.7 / 28.5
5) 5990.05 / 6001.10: 1.04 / 27.6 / 28.8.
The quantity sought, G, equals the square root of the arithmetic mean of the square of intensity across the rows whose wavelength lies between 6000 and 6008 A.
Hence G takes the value 28.3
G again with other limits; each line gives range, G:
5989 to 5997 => 27.6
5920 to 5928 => 28.5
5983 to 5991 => 27.5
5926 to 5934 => 27.9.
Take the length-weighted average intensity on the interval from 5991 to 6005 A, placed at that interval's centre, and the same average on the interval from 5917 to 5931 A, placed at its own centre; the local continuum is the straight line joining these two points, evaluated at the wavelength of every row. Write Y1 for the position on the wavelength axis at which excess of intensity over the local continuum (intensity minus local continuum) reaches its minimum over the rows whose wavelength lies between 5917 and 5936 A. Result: 5918.76 A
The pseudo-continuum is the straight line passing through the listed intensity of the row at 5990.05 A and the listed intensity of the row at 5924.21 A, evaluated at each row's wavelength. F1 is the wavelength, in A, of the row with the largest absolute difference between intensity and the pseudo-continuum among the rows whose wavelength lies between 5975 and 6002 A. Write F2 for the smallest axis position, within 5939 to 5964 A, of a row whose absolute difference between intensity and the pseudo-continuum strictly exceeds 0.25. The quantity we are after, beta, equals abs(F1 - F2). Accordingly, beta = 60.5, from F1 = 6001.10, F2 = 5940.60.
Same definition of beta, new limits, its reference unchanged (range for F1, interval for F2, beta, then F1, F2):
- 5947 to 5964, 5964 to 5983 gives 8.2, 5957.04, 5965.28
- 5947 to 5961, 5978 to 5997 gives 22.0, 5957.04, 5979.03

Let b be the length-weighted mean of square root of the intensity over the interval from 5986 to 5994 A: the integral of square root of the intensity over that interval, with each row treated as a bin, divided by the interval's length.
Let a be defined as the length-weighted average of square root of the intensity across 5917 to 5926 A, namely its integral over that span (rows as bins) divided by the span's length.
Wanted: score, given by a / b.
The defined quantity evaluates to 1.01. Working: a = 5.30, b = 5.26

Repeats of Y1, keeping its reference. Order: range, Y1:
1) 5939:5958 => 5940.60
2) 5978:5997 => 5984.54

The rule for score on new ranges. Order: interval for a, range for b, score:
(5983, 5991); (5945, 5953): 0.99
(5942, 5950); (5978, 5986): 1.01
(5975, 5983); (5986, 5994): 1.01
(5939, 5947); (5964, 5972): 0.98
